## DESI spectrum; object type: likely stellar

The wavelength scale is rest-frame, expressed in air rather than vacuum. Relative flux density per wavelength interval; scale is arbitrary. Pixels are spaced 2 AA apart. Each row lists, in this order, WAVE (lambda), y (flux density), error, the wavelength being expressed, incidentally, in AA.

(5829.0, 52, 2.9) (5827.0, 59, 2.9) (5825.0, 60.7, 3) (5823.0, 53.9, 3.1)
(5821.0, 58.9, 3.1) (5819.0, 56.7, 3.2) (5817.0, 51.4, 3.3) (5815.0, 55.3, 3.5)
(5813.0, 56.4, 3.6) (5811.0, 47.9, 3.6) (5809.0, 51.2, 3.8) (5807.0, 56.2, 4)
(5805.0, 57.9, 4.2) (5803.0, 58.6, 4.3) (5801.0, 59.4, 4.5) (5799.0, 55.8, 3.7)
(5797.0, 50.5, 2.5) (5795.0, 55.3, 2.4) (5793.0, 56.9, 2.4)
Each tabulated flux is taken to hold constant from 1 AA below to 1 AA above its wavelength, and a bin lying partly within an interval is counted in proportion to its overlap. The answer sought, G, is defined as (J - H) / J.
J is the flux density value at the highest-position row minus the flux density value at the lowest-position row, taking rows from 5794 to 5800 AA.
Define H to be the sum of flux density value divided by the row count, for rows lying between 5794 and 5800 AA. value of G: -107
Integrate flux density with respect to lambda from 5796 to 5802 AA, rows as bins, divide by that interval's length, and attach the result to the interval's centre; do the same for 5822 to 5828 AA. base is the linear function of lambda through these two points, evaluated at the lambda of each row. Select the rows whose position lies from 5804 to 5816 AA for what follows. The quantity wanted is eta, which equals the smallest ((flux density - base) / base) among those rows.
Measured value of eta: -0.151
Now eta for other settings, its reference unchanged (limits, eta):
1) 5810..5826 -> -0.151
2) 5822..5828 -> -0.065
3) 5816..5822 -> -0.099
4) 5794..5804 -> -0.082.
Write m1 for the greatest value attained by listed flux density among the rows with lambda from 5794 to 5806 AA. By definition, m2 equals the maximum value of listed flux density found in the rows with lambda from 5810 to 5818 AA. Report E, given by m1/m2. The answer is 1.05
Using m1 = 59.4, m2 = 56.4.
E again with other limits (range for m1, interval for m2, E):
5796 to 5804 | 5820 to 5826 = 0.98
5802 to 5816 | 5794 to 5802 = 0.99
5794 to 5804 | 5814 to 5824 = 1.01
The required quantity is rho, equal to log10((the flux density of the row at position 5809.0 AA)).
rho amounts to 1.71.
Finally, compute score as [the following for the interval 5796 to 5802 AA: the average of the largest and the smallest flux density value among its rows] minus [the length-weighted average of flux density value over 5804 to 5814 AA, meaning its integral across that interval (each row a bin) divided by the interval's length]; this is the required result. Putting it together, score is 1.0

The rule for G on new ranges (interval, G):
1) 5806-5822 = -19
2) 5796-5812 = 22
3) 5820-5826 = -31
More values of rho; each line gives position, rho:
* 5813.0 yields 1.75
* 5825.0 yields 1.78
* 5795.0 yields 1.74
